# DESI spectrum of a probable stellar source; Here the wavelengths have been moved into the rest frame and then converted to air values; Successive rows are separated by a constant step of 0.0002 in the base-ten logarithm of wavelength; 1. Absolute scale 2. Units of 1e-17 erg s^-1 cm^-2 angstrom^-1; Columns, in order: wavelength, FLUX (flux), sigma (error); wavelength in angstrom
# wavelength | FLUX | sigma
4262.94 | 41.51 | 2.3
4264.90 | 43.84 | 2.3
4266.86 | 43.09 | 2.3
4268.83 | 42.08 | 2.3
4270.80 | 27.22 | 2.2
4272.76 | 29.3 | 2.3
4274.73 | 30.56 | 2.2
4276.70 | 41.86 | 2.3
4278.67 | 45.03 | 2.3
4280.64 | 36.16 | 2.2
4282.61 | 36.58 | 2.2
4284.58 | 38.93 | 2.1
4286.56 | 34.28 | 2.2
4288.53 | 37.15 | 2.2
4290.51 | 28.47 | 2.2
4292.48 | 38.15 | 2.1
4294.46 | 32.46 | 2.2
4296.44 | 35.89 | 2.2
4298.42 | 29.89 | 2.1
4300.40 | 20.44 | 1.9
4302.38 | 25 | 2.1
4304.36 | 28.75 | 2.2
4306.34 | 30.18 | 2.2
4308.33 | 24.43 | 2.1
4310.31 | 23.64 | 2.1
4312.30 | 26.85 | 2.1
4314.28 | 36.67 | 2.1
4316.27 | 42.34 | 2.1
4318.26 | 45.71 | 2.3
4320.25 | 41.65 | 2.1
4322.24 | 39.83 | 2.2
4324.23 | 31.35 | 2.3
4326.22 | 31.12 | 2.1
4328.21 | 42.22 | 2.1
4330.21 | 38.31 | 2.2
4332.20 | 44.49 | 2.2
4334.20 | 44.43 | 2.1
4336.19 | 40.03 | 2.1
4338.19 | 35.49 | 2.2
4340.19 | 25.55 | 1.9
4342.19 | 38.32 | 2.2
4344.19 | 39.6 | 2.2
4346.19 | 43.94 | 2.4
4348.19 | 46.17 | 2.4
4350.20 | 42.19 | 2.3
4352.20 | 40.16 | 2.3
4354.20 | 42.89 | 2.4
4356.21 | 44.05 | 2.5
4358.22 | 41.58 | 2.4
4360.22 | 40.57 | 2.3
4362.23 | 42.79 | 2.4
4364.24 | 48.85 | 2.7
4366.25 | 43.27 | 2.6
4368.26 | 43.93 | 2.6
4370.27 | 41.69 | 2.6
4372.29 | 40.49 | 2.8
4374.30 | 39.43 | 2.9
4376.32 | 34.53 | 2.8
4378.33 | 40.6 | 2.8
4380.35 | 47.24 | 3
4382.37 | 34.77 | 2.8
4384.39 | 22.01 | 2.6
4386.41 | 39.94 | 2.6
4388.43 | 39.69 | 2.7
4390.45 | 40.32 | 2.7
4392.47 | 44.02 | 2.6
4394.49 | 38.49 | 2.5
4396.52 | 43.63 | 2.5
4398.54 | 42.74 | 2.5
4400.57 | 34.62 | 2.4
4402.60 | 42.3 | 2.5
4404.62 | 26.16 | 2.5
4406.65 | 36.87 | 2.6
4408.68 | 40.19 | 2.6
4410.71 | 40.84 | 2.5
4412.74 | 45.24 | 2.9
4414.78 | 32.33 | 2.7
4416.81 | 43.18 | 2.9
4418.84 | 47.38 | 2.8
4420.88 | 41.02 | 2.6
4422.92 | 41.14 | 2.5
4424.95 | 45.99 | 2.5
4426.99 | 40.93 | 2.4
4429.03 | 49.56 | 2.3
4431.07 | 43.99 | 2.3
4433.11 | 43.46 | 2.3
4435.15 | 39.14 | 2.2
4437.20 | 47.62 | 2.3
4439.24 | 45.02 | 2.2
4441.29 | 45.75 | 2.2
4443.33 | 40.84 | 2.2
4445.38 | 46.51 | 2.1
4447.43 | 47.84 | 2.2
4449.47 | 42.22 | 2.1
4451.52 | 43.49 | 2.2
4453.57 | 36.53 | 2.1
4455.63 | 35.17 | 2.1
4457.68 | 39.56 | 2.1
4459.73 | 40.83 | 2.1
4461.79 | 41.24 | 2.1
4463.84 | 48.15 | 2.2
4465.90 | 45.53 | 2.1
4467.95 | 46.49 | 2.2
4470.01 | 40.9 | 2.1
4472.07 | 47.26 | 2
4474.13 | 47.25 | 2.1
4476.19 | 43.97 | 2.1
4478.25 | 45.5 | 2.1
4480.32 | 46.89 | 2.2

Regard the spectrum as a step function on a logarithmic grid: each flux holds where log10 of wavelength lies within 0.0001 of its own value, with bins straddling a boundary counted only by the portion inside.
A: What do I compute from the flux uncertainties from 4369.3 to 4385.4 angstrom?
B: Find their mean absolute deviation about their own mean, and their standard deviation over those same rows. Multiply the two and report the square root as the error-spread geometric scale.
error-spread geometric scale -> 0.11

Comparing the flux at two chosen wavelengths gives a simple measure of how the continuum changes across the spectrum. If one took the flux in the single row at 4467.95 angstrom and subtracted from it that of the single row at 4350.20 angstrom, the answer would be 4.3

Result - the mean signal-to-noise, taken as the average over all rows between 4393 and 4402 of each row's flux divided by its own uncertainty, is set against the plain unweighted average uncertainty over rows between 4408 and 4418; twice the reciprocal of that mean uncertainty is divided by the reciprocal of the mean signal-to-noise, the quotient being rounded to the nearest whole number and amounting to 12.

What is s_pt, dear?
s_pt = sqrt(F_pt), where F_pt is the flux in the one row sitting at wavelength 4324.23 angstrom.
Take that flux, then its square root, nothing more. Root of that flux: 5.6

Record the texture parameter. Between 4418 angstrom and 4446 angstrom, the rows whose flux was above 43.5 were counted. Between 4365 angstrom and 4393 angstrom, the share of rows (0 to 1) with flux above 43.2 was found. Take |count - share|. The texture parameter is 7.7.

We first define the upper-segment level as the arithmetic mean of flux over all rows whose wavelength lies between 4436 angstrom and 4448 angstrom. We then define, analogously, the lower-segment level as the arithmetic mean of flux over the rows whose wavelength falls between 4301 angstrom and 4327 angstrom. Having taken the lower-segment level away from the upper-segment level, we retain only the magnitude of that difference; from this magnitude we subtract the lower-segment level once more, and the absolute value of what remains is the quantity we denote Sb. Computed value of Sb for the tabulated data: 20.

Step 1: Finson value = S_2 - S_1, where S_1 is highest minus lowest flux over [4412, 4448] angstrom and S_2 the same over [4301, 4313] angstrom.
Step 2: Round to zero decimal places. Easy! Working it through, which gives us -11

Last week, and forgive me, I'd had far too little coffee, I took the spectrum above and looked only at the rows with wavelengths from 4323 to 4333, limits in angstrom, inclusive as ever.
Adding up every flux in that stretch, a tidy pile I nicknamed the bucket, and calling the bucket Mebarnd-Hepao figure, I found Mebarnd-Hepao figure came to 187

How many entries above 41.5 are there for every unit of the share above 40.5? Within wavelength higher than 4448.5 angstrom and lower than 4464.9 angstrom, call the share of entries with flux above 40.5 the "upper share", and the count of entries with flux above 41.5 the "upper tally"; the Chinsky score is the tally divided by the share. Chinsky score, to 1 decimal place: 4.8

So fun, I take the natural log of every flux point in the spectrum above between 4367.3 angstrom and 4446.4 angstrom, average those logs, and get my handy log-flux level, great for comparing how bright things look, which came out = 3.70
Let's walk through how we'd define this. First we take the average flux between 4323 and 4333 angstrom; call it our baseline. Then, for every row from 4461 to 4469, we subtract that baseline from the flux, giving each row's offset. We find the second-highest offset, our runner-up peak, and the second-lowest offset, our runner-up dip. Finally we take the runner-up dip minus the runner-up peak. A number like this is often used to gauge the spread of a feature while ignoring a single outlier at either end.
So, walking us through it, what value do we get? -1.0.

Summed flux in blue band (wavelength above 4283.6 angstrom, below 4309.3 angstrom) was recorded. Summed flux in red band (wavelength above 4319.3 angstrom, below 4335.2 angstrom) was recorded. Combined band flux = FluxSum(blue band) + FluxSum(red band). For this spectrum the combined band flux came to 717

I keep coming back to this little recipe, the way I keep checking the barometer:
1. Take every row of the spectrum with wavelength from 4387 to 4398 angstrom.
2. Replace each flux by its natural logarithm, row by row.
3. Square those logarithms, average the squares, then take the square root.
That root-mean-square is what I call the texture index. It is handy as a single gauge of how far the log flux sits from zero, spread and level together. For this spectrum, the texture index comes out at 3.72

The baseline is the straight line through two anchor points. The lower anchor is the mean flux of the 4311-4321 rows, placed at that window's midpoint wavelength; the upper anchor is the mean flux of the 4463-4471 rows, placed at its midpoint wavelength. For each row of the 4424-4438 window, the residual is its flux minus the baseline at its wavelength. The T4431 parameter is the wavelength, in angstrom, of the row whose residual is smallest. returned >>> 4435.15 angstrom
